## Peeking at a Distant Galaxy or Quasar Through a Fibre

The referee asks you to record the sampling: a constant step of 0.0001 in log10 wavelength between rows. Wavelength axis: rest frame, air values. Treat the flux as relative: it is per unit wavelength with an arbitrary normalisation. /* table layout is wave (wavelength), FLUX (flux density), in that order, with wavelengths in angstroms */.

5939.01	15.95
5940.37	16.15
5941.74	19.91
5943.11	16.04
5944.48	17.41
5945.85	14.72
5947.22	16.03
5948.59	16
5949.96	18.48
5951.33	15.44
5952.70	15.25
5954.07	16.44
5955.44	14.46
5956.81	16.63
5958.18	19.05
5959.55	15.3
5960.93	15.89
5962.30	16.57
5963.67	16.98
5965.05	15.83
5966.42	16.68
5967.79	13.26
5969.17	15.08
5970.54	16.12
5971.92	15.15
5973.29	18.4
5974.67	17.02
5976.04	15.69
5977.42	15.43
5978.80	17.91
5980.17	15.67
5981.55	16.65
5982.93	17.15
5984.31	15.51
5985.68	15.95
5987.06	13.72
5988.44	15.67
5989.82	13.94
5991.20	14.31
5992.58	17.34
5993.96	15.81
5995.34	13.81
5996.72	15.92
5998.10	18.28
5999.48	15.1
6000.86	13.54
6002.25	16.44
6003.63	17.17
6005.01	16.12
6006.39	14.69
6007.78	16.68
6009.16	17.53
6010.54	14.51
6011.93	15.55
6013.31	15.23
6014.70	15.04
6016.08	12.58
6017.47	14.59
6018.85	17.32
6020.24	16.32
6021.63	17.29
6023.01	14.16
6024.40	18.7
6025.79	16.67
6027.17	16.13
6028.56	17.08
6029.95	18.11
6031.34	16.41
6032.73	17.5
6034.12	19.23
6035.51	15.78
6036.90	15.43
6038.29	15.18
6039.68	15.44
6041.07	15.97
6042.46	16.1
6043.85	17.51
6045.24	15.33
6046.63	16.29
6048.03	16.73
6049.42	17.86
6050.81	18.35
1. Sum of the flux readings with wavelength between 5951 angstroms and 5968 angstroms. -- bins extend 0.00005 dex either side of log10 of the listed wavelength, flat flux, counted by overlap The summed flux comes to 208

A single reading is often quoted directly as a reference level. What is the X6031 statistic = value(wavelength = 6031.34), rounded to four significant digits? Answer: 16.41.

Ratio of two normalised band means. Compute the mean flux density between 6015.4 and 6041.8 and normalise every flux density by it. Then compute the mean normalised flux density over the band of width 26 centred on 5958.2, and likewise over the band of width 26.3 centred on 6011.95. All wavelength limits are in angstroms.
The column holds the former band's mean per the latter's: 1.02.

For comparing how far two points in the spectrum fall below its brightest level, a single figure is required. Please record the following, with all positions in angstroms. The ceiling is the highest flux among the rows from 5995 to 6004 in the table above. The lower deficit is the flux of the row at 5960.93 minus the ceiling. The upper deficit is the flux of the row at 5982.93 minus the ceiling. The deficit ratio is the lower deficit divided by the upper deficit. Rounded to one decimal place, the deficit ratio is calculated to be 2.1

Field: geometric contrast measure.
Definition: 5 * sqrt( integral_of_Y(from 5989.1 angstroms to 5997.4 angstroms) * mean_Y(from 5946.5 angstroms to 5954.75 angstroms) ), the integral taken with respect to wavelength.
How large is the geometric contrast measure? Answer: 226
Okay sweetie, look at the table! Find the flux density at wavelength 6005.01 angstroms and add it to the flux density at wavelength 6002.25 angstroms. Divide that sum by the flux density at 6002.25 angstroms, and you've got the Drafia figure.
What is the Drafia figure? 1.98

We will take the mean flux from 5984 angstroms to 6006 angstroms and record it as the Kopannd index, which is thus 15.5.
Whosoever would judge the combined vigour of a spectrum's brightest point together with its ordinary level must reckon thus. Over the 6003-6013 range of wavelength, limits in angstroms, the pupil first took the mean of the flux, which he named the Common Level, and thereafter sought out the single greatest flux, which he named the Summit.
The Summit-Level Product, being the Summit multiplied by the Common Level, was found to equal 281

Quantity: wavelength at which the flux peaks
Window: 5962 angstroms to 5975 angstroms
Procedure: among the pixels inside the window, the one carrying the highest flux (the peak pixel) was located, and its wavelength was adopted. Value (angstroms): 5973.29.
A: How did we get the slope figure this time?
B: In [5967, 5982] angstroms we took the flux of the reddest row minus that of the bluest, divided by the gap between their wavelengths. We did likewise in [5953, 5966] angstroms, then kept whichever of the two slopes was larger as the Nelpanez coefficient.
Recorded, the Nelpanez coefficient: 0.25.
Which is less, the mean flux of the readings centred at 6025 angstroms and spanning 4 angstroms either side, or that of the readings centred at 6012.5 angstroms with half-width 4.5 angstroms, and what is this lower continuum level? 15.1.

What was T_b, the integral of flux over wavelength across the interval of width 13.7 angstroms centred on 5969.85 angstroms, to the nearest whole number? 220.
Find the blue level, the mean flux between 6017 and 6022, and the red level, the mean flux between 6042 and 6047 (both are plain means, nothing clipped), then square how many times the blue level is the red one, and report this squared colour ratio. 1.01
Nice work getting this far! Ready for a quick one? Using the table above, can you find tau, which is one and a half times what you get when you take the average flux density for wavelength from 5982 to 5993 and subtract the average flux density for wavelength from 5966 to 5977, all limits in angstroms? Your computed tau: -0.7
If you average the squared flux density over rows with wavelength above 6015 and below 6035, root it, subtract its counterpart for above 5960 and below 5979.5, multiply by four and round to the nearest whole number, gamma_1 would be 2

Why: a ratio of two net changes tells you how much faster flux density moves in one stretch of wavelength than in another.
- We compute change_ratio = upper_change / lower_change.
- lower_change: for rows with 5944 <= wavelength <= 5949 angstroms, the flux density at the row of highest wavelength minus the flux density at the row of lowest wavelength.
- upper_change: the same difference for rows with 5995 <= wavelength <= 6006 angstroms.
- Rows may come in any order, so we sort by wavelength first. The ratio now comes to -1.6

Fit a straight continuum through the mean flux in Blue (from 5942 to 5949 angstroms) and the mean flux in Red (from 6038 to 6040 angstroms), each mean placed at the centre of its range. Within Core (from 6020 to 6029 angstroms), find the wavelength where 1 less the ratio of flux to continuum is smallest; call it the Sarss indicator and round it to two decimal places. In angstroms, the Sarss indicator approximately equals 6024.40 angstroms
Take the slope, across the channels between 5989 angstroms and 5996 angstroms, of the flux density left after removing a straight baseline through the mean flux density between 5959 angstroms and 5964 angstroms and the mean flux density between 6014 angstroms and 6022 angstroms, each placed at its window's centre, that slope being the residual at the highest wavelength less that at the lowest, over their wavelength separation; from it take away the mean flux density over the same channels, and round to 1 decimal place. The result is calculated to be -15.1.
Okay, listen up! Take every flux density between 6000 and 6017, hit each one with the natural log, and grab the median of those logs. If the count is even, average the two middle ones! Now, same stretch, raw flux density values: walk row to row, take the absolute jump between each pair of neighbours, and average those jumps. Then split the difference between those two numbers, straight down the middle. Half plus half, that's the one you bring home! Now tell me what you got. 2.09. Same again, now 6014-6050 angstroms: 2.14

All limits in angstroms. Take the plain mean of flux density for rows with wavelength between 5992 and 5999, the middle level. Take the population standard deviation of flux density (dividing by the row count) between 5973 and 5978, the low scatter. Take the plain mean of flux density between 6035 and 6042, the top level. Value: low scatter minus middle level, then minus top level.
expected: -30.6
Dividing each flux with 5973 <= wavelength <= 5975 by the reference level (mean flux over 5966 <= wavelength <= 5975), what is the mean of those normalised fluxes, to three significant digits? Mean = 1.11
